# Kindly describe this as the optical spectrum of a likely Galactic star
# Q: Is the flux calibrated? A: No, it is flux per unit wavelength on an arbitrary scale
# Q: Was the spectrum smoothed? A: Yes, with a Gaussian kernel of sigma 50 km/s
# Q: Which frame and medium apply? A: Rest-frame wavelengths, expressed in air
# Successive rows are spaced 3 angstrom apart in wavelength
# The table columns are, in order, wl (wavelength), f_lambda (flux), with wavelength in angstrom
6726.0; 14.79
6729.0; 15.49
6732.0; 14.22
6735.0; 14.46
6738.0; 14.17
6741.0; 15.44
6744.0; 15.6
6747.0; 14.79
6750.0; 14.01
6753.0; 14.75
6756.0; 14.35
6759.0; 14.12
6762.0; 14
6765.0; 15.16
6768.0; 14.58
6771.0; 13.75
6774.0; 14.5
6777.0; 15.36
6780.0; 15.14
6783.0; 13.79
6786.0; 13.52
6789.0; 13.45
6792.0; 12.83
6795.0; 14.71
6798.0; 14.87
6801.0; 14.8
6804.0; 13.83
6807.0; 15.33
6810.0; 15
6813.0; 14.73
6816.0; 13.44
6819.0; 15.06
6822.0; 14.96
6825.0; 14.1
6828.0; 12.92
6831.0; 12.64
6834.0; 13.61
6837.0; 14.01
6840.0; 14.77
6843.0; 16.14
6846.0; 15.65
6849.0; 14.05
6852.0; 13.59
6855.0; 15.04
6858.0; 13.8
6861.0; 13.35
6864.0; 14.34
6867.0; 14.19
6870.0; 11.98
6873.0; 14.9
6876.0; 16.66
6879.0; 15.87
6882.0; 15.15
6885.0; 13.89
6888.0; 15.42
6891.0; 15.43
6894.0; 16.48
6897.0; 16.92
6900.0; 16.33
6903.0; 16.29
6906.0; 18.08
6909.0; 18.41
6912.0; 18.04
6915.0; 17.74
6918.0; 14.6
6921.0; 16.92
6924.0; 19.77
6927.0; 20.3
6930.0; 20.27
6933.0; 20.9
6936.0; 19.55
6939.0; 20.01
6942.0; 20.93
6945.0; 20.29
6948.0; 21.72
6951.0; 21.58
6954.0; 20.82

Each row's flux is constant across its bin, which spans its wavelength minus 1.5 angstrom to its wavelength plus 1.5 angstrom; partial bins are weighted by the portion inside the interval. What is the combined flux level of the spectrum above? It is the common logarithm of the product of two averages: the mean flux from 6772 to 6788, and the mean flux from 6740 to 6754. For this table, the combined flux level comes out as 2.33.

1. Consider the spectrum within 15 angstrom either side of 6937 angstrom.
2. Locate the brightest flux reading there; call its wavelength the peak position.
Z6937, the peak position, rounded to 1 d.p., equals 6948.0 angstrom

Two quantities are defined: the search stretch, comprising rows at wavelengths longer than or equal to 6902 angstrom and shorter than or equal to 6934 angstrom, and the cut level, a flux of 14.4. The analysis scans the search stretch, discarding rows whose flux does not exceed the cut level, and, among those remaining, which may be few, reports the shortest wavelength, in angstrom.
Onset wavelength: 6903.0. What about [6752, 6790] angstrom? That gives 6753.0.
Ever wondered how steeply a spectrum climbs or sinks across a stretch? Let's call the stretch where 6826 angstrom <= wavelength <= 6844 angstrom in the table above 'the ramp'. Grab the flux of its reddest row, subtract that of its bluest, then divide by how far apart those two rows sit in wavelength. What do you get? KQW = 0.21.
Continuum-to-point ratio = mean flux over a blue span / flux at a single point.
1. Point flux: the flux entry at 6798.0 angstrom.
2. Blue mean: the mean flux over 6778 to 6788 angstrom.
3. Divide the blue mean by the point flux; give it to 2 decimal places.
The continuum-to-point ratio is 0.95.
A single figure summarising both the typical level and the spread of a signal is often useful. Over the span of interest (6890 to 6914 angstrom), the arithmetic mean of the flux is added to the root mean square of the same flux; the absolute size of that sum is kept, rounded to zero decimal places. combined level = 34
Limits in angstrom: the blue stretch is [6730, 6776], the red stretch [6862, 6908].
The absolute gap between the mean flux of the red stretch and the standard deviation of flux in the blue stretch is 15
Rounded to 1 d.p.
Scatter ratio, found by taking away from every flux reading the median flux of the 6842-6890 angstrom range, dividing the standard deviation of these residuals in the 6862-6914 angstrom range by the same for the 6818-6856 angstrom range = 1.6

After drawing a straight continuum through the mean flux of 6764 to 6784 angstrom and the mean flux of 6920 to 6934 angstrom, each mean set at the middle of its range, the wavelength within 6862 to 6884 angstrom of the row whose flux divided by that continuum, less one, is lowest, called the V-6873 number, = 6870.0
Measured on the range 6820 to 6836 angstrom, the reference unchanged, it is 6831.0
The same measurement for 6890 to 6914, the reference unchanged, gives 6891.0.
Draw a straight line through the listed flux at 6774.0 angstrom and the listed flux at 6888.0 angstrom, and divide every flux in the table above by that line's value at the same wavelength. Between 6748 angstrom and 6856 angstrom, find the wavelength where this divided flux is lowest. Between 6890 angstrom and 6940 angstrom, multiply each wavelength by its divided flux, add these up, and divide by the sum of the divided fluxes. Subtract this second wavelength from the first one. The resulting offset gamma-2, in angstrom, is -85.0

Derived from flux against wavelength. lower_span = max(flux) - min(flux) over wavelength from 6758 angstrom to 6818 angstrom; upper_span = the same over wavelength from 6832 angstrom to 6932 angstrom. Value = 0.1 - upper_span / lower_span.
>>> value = -3.2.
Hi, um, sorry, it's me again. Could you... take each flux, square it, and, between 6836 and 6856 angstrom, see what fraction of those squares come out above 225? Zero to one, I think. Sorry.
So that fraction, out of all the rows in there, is 0.4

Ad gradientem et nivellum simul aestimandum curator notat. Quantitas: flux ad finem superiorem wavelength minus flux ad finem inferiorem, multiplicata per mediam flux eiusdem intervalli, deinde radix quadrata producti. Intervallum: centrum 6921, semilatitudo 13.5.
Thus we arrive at 6.8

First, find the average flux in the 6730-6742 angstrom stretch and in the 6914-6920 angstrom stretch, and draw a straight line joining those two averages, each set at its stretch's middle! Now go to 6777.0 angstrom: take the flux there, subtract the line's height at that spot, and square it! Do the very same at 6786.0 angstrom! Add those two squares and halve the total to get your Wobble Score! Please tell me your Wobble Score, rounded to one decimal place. 1.2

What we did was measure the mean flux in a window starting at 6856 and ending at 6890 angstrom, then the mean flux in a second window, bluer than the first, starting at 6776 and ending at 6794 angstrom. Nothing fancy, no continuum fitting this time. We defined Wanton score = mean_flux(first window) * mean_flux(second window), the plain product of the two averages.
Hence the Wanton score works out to 203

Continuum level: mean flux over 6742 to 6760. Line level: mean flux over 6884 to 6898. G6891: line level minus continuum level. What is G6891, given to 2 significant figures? 1.0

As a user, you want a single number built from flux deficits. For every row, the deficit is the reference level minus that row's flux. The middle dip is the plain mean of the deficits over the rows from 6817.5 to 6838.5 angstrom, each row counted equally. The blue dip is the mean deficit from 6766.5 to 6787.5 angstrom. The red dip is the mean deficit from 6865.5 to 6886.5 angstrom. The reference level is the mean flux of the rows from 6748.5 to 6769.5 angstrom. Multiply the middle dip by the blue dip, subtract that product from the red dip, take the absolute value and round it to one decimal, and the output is 0.3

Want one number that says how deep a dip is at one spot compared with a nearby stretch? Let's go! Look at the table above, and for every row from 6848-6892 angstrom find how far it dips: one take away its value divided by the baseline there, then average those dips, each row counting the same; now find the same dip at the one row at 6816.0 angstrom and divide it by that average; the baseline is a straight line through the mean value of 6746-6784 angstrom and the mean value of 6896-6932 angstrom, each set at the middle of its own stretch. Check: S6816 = 1.0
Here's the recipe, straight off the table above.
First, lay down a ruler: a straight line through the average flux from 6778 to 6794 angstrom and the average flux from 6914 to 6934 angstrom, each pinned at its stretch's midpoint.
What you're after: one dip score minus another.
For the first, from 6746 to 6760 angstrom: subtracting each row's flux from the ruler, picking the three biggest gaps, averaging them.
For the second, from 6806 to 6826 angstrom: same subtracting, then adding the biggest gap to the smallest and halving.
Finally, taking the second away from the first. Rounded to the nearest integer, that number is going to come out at -2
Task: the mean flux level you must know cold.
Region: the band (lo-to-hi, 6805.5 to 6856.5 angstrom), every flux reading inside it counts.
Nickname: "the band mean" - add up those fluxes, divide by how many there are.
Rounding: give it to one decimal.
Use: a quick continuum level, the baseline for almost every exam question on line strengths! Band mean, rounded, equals 14.4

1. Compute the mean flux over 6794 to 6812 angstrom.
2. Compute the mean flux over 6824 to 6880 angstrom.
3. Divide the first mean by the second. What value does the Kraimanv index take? 1.0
